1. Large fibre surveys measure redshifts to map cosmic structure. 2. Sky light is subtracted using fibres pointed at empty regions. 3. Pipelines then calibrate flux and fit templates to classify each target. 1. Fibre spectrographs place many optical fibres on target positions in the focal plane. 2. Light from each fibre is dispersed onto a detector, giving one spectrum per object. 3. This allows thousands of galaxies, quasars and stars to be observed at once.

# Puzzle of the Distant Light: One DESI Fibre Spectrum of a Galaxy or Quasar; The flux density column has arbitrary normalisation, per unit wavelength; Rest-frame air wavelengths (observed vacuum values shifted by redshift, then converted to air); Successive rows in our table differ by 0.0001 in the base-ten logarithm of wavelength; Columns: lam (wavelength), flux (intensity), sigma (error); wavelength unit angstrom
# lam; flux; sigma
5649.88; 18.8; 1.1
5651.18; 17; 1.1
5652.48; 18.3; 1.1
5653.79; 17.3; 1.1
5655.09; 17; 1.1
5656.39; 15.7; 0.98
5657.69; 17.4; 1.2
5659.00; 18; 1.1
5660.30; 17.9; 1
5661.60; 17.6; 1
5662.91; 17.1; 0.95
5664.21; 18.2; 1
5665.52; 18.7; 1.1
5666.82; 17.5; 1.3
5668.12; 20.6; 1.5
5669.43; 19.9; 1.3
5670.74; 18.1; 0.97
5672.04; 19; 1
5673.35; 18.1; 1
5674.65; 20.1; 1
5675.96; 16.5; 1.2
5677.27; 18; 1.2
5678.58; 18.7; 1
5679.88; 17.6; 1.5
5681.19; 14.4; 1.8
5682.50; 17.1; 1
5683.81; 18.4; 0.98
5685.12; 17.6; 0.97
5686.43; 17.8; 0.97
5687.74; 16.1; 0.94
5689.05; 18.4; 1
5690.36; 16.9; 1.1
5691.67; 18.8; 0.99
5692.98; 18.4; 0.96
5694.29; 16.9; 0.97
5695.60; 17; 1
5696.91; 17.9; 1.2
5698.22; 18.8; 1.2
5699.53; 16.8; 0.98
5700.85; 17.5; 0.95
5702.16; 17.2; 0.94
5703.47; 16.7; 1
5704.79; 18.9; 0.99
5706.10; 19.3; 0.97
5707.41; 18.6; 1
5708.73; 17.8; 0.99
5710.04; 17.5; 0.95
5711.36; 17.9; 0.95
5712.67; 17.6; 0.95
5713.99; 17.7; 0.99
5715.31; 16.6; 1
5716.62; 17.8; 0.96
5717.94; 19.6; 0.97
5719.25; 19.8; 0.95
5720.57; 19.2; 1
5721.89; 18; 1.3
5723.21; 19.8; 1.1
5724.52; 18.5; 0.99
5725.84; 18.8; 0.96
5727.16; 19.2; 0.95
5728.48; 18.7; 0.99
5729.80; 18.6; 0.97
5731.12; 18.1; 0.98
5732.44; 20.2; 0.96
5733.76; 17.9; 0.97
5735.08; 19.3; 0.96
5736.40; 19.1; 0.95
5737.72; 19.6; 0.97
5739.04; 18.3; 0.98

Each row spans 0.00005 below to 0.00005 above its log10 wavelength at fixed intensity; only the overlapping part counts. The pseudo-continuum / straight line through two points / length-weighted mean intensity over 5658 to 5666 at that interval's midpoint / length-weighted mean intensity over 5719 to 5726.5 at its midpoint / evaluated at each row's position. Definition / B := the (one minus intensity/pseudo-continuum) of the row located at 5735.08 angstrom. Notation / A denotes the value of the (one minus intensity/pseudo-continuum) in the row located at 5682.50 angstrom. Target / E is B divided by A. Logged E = -0.1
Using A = 0.06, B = -0.01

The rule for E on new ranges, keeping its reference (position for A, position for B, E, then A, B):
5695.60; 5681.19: 2.6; 0.08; 0.21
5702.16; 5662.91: 0.6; 0.07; 0.04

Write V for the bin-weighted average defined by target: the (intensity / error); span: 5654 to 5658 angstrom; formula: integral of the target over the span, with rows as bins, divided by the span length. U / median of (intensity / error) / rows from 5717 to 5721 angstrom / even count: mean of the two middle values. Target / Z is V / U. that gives 0.77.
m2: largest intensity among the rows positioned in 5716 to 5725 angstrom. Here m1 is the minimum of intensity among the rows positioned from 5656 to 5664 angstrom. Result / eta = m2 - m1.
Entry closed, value 4.10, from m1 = 15.7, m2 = 19.8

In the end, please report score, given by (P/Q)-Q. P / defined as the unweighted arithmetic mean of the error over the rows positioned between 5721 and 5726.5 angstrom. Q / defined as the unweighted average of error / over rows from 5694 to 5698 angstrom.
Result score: 0.0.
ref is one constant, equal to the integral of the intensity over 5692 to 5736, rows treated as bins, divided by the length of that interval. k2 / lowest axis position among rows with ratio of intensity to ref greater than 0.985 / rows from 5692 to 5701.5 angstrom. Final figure 5692.98 angstrom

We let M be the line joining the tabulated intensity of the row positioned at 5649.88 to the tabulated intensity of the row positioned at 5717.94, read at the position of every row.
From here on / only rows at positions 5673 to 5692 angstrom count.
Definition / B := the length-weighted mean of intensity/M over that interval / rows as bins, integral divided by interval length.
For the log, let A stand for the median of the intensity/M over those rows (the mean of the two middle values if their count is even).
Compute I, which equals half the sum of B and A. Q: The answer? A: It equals 0.92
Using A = 0.926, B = 0.918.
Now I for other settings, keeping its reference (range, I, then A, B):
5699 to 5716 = 0.91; 0.902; 0.909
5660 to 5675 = 0.97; 0.955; 0.976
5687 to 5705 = 0.90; 0.894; 0.908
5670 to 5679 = 0.96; 0.950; 0.961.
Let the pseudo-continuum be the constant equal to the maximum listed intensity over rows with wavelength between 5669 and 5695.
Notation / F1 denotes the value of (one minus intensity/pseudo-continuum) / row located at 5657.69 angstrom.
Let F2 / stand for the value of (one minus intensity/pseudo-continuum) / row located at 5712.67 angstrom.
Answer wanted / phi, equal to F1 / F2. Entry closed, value 1.08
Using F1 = 0.134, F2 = 0.12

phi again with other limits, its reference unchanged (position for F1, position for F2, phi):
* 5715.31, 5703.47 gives 1.03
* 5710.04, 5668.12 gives -5.20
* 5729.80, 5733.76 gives 0.68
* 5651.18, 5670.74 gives 1.55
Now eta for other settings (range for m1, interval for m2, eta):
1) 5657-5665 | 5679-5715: 2.20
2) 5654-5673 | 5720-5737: 4.50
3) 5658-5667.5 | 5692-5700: 1.70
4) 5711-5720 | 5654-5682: 4.00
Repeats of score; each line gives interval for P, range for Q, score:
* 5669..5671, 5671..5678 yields 0.0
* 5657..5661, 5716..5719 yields 0.2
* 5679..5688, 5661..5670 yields -0.2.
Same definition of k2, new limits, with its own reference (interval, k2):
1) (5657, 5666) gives 5659.00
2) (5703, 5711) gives 5704.79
